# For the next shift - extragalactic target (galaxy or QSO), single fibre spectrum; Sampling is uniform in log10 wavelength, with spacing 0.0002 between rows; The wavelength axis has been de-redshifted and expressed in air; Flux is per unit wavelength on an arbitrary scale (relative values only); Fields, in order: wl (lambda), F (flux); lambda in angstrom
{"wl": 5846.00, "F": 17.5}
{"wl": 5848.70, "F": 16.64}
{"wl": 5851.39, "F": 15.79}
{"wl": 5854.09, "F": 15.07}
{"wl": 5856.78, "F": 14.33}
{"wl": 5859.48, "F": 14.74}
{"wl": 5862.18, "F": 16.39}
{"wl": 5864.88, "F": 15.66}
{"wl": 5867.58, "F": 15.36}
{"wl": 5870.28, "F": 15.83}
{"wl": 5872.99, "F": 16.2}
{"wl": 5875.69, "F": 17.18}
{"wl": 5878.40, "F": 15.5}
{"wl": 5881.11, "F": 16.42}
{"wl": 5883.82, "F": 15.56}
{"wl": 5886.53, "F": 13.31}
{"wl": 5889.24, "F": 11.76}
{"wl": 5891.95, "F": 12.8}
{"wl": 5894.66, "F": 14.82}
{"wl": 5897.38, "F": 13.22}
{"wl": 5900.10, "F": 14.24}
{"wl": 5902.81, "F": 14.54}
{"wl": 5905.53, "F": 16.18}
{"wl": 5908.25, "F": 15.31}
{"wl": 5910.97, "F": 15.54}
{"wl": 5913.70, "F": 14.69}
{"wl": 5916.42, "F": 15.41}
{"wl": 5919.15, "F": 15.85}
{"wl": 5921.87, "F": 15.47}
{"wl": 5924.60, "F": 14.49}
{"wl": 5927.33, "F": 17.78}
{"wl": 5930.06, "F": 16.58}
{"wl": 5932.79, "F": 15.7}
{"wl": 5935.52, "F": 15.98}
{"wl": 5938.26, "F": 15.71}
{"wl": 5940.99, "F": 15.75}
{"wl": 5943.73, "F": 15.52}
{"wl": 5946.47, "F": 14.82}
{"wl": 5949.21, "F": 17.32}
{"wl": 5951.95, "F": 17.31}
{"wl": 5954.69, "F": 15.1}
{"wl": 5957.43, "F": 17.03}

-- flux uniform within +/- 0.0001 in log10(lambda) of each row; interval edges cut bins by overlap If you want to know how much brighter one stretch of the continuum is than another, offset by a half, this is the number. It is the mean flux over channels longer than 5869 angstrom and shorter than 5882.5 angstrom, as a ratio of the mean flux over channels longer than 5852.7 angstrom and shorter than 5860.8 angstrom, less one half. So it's 0.60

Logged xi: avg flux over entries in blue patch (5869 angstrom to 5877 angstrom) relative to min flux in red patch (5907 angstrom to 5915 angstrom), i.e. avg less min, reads 1.7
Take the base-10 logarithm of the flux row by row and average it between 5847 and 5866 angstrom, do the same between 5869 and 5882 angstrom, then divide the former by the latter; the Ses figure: 0.98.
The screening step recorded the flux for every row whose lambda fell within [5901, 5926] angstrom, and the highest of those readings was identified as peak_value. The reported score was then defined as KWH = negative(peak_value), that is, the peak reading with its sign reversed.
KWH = -16.2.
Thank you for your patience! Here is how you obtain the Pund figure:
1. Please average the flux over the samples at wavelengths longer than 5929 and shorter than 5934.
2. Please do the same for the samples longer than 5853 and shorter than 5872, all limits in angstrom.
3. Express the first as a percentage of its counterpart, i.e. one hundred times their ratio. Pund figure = 105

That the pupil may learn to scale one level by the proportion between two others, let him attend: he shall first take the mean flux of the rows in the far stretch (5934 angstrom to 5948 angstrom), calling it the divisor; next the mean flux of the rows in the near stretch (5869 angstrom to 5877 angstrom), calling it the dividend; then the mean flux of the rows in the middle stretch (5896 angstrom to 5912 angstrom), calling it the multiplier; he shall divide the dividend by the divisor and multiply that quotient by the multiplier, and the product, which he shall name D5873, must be 15.6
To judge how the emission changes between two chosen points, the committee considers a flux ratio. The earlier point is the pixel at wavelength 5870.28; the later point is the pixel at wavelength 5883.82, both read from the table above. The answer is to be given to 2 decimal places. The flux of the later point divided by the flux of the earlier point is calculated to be 0.98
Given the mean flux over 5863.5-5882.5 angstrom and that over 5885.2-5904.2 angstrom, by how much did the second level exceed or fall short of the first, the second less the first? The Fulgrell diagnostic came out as -2.5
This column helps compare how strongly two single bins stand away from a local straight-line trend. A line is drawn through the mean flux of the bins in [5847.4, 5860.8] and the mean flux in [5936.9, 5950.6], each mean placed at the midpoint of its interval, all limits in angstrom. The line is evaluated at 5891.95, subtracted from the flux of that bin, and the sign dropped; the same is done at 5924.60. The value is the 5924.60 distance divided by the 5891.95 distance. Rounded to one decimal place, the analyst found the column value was 0.4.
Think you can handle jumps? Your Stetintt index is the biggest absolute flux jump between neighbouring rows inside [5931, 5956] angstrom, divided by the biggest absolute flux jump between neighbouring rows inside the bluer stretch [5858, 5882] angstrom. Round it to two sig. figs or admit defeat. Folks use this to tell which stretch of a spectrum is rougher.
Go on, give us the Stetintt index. 1.5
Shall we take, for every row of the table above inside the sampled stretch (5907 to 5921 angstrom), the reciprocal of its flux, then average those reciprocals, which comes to 0.0651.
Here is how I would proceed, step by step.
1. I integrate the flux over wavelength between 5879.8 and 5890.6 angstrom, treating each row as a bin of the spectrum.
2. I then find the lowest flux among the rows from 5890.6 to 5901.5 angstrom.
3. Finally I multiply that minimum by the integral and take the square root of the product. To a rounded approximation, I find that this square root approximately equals 44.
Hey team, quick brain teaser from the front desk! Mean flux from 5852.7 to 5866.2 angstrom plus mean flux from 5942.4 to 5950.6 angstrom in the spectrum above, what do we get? 31.1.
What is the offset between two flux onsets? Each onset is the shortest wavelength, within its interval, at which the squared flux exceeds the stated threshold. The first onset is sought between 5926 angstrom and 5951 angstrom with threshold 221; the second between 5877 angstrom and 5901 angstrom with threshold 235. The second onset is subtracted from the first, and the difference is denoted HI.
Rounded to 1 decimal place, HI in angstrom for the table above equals 48.9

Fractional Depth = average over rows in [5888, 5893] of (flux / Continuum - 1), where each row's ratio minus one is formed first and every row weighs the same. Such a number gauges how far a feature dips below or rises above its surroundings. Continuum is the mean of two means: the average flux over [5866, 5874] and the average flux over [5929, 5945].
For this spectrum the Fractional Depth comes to -0.22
